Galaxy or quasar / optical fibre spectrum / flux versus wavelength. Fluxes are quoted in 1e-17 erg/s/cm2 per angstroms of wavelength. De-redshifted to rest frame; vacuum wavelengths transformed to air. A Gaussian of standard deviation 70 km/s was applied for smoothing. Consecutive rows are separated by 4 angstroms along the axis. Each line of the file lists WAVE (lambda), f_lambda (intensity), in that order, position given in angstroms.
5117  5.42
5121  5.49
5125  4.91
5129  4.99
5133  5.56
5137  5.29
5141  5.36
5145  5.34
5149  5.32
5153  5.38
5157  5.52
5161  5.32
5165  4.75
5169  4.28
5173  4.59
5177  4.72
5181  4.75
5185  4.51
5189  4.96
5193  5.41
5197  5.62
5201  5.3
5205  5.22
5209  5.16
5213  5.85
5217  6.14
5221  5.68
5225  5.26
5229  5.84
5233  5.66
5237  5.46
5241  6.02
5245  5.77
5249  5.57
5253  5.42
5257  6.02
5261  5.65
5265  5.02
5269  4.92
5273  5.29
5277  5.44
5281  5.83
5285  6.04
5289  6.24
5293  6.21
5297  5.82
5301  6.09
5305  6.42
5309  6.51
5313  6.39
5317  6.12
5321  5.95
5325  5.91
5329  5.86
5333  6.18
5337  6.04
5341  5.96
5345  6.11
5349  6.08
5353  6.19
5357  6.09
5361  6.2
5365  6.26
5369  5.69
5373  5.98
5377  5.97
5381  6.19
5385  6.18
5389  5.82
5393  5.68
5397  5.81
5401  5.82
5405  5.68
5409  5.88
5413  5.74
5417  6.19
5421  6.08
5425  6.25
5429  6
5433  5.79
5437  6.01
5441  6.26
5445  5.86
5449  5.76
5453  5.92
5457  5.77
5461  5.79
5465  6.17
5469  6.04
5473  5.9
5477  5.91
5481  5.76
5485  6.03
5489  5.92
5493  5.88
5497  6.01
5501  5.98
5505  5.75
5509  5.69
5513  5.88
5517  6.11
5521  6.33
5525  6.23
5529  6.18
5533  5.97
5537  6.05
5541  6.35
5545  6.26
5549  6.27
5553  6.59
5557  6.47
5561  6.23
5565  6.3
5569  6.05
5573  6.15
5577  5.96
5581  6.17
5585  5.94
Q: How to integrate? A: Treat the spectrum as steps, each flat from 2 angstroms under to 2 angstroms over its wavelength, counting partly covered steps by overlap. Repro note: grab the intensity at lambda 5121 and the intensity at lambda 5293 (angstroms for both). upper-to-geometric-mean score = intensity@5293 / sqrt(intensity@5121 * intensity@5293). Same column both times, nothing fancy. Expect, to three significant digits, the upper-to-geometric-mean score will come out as 1.06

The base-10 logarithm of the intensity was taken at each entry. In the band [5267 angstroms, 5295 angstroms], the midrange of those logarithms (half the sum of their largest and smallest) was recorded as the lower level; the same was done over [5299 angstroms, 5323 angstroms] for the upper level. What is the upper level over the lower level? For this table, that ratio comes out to 1.07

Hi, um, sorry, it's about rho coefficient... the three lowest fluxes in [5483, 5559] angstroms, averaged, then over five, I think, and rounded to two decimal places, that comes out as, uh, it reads 1.15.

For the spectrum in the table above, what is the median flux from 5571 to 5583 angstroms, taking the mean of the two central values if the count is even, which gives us 6.15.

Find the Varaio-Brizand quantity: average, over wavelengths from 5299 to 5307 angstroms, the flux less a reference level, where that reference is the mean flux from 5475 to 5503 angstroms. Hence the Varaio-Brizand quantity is 0.33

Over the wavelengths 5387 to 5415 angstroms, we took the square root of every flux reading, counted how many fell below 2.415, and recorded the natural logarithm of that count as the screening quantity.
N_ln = 1.8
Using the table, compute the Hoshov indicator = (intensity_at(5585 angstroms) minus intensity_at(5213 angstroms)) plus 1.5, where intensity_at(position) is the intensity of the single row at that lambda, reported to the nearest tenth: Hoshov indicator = 1.6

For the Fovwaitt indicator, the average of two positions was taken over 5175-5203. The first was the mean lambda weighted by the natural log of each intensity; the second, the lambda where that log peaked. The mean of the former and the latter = 5193.2 angstroms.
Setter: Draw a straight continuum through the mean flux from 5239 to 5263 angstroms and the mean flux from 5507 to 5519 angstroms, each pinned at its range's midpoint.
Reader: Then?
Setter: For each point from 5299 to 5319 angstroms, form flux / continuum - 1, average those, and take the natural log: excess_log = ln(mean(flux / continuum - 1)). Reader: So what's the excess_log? -2.4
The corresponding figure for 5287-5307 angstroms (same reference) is -2.7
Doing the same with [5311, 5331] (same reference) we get -3.1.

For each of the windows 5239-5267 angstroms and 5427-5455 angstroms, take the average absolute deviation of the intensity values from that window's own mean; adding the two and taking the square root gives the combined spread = 0.62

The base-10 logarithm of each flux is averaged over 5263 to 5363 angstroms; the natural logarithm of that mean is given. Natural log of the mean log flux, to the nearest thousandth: -0.256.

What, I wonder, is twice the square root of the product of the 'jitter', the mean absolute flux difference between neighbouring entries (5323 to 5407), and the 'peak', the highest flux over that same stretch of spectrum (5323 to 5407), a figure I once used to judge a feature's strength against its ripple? 1.95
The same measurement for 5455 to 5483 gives 1.85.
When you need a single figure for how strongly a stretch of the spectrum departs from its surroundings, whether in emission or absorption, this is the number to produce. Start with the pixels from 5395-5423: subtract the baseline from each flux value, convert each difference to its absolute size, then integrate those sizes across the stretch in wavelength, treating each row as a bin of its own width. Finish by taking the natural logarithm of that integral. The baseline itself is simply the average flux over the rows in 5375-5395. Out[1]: 1.6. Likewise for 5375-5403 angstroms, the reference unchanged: 1.6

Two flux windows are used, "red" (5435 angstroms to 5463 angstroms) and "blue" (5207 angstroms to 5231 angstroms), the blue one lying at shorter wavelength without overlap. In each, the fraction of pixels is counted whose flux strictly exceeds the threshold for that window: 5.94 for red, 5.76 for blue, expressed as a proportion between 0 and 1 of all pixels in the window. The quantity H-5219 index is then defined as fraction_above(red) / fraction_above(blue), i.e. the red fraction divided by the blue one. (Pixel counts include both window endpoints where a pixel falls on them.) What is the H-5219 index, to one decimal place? 0.6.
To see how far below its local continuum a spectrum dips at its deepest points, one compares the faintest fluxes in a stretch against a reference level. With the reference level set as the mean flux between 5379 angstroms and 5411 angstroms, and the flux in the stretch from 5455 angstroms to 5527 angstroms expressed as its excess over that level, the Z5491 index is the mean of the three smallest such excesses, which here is -0.15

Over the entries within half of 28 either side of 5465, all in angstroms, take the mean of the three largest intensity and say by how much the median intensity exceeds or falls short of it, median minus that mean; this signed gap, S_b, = -0.13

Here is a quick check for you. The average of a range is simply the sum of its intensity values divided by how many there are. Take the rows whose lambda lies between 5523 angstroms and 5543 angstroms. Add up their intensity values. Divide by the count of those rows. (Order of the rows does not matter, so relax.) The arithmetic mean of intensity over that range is 6.16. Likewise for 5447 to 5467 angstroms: 5.88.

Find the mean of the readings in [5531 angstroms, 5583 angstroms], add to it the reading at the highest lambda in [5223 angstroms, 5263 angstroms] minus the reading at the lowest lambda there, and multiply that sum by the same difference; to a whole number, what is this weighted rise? 3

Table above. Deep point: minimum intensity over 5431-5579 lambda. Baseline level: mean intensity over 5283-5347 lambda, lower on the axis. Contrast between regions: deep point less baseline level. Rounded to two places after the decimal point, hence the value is -0.43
